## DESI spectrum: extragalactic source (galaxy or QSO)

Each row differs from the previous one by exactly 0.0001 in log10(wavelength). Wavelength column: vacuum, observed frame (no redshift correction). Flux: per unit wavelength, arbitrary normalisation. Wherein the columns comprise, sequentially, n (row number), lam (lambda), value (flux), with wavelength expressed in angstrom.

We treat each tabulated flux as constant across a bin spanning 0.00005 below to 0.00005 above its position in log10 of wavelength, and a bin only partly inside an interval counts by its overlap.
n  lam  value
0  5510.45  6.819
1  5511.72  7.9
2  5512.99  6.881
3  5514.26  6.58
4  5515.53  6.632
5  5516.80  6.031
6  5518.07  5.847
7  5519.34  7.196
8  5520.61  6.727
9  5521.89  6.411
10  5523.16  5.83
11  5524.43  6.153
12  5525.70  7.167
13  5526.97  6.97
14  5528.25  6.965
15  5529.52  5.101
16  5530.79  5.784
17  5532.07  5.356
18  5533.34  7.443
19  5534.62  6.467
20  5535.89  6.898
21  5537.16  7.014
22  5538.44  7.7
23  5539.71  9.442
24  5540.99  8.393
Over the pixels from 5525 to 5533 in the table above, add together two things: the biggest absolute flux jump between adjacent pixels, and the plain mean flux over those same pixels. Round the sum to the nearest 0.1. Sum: 8.1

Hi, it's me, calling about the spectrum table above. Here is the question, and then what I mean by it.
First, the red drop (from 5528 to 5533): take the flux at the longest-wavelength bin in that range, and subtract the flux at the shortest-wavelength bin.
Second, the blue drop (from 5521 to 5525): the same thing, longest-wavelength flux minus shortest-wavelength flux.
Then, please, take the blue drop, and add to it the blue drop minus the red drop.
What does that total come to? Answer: 1.1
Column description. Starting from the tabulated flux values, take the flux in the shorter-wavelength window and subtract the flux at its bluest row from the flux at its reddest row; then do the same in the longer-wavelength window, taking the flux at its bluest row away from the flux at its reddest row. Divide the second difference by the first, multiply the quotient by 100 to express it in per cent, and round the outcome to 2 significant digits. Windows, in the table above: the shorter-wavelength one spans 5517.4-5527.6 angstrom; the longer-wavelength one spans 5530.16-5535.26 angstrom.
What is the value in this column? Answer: 61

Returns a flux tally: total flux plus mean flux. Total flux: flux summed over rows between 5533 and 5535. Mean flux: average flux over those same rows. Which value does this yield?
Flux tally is 21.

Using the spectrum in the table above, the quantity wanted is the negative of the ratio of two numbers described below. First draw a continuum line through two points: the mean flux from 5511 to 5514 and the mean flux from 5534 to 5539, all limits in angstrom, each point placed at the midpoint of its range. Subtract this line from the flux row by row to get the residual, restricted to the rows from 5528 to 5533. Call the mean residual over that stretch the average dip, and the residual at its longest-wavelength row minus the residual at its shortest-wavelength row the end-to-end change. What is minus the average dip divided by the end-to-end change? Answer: -0.8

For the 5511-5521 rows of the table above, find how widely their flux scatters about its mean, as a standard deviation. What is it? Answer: 0.6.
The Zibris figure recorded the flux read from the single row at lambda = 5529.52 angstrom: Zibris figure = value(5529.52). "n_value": 5.101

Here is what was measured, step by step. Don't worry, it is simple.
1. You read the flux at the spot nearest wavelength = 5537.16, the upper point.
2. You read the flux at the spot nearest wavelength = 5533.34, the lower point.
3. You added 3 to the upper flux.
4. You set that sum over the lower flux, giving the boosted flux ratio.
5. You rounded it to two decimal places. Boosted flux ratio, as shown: 1.35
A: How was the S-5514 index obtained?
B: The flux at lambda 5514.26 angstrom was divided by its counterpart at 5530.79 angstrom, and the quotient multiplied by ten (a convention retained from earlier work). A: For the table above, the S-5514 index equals 11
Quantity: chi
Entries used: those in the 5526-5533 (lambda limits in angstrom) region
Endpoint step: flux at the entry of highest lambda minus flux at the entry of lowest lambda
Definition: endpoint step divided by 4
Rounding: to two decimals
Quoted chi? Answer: -0.40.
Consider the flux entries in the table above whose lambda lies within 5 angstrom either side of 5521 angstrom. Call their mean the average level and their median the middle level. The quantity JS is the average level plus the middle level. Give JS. 12.7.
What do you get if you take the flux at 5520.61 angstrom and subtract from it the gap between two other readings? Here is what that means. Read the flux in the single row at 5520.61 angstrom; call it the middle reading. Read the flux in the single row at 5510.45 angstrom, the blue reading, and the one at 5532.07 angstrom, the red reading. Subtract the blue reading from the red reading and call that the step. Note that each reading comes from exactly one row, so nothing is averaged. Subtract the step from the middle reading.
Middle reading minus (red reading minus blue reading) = 8.2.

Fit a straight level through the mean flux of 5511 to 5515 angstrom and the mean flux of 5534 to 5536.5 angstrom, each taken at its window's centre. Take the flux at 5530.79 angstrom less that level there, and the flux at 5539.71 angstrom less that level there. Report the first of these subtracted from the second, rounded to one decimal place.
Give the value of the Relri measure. 3.8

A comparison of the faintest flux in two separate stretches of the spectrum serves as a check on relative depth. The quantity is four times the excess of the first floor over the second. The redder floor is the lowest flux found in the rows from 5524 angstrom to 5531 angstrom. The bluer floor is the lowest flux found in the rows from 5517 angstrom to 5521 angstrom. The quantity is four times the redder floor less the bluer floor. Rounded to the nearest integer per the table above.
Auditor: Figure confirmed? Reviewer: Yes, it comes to -3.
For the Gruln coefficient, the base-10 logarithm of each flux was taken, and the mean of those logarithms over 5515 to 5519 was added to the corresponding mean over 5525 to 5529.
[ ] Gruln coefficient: 1.64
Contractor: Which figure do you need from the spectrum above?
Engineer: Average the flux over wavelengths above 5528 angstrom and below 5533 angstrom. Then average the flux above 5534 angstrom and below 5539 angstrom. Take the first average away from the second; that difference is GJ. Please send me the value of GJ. 1.2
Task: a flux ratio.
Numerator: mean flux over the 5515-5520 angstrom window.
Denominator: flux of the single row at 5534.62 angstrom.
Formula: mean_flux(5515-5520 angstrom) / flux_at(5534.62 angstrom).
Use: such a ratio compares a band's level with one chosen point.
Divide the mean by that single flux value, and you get 0.99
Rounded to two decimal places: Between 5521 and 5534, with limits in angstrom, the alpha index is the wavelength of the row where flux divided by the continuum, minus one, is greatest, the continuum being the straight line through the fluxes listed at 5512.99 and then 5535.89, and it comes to 5533.34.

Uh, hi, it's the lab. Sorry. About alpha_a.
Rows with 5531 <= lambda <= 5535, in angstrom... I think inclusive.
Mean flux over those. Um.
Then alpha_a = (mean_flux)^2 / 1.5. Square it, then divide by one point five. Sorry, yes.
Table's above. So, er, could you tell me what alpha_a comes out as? 27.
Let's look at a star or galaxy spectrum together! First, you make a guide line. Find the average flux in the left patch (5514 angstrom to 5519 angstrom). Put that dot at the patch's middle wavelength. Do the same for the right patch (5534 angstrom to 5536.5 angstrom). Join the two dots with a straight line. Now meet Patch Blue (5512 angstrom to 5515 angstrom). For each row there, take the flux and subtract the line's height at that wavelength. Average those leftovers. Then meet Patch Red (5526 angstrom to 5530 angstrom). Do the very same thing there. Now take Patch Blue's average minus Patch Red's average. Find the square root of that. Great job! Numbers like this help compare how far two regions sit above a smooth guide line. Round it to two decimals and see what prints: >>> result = 0.84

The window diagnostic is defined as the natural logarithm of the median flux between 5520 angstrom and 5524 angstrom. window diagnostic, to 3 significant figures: 1.86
